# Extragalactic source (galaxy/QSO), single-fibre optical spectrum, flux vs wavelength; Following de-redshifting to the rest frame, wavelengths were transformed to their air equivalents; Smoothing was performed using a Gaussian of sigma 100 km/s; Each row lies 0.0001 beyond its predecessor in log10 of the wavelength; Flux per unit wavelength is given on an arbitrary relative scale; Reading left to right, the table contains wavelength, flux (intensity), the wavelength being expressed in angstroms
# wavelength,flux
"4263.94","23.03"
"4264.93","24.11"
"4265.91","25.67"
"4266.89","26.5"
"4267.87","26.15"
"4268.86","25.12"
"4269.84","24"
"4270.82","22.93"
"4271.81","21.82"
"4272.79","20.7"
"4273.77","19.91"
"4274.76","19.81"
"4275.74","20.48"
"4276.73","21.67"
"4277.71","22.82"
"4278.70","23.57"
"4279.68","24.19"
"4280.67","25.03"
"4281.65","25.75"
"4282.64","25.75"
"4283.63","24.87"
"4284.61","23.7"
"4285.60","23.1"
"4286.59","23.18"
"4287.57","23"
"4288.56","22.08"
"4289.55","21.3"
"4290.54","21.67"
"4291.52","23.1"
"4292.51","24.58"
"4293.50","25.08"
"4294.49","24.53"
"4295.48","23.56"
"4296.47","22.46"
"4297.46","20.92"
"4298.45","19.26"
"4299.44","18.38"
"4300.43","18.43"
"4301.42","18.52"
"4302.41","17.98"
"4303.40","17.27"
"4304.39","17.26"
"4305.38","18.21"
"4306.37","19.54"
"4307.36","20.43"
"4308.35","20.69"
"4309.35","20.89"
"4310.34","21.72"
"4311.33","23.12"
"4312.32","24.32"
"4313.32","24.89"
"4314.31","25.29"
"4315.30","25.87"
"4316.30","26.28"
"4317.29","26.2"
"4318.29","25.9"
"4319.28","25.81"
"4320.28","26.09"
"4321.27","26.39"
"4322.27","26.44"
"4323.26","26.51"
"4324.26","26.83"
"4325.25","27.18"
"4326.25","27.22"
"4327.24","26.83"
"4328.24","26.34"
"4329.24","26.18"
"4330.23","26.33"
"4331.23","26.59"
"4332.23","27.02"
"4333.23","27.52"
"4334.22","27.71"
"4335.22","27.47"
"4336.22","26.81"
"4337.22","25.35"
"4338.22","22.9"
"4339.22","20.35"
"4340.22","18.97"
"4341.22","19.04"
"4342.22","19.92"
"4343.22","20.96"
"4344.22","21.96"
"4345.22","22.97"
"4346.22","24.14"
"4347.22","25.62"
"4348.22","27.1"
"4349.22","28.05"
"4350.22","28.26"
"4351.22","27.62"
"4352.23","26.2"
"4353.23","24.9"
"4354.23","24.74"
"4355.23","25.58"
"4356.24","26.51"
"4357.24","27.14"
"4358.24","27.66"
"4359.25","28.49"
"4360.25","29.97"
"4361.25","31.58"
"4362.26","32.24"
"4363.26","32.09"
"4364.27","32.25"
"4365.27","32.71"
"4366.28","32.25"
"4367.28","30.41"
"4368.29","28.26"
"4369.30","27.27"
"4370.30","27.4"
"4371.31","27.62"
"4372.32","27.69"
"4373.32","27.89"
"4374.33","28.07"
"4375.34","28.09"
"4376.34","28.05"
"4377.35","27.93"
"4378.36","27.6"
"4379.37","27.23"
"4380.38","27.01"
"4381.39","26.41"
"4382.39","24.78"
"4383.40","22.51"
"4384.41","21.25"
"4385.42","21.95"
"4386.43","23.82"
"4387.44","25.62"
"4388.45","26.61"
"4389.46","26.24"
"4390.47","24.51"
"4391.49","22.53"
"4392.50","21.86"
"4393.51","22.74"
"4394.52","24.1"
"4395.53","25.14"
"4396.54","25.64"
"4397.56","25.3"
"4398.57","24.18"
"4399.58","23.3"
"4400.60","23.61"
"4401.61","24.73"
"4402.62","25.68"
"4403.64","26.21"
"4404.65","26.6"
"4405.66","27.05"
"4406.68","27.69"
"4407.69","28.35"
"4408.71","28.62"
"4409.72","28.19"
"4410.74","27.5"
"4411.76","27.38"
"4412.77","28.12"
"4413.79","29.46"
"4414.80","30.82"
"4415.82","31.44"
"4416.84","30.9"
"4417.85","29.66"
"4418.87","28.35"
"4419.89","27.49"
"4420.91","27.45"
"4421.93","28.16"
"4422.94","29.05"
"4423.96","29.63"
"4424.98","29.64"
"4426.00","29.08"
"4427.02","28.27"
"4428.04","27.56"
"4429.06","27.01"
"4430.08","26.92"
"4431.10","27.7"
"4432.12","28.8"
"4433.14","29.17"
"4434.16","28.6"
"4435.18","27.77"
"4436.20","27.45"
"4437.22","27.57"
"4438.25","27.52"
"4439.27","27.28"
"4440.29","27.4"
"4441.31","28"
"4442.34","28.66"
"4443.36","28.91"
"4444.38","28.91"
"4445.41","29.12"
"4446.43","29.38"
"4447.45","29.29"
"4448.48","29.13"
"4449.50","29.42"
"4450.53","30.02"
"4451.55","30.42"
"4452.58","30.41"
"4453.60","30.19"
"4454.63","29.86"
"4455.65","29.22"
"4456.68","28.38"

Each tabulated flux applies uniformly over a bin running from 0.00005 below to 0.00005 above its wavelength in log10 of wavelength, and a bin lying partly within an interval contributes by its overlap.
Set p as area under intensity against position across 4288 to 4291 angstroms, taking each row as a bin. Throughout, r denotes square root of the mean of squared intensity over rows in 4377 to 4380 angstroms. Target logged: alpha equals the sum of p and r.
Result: 93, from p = 65.0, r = 27.6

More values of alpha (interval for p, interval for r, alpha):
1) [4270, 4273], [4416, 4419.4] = 96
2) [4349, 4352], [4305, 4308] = 103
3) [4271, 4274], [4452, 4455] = 94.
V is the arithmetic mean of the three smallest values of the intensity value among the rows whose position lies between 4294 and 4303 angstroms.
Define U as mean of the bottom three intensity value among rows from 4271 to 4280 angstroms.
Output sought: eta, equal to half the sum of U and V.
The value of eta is 19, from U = 20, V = 18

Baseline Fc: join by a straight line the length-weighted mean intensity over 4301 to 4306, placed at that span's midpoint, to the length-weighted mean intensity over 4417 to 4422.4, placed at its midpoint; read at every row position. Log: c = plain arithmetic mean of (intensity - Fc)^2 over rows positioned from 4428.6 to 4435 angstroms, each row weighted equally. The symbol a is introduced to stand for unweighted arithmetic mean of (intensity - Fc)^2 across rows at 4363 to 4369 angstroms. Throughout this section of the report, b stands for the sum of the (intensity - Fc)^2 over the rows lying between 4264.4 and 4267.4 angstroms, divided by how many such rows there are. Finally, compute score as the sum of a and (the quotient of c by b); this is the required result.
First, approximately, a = 64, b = 120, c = 3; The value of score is 64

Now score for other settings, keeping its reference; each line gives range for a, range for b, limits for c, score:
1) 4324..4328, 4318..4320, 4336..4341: 51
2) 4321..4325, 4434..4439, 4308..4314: 52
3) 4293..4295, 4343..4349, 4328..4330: 65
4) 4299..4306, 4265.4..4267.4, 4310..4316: 1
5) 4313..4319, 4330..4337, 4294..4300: 46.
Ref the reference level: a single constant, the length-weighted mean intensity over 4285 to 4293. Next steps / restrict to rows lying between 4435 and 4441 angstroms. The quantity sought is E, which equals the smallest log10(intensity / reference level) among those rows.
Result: 0.079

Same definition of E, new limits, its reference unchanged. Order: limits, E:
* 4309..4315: -0.037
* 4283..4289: -0.013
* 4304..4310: -0.120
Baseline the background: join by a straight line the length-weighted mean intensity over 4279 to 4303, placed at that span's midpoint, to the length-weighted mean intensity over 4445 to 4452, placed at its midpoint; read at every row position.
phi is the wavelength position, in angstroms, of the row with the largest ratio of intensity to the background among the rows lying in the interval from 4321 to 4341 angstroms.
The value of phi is 4334.22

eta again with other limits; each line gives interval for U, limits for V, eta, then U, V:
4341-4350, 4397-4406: 22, 20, 24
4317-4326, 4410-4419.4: 27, 26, 28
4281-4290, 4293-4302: 20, 22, 18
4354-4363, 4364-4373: 27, 26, 27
